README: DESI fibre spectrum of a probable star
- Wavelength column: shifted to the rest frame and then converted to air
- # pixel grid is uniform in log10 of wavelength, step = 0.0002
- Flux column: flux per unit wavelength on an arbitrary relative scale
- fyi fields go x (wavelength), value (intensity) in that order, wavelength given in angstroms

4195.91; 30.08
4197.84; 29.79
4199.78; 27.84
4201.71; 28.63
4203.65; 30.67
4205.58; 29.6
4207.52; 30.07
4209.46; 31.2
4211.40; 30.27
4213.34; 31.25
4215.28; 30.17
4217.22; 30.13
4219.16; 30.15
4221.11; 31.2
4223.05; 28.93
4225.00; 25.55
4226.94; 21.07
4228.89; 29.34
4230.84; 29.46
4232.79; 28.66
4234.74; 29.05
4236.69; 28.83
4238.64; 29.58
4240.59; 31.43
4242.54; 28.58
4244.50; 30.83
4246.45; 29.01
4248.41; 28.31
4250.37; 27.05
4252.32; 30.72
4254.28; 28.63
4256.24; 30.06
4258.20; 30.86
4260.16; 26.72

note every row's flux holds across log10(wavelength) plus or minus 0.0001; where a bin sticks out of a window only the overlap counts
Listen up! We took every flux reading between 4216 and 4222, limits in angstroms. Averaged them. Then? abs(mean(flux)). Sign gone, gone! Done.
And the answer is 30.5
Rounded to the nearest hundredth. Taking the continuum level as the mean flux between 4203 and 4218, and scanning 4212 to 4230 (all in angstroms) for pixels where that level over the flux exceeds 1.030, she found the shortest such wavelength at 4223.05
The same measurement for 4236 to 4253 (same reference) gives 4236.69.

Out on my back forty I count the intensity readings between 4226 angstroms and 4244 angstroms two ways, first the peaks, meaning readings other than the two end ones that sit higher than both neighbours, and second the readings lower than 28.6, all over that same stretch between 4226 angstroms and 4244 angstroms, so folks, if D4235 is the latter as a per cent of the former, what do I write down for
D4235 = 67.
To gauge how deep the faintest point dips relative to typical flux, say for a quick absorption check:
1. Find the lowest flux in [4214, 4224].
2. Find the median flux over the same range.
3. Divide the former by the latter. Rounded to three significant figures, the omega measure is 0.960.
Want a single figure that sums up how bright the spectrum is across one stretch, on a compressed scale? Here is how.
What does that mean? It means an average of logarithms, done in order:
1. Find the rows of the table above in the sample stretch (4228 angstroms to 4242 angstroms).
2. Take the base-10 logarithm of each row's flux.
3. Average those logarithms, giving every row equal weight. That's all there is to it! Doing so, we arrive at 1.47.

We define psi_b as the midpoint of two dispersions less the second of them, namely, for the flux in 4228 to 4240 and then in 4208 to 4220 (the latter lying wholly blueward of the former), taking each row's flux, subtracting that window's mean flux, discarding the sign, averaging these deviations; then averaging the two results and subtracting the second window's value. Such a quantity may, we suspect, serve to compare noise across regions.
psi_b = -0.1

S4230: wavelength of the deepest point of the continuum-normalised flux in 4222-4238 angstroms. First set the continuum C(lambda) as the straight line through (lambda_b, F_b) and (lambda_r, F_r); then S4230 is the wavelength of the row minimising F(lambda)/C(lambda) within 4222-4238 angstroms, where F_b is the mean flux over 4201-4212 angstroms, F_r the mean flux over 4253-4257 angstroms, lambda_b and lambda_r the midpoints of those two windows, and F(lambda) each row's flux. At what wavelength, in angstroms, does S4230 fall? 4226.94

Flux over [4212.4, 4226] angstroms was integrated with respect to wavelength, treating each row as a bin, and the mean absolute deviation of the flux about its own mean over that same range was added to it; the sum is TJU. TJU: 404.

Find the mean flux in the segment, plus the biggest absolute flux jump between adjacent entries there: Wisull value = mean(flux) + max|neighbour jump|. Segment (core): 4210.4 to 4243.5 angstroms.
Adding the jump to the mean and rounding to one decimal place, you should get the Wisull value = 37.3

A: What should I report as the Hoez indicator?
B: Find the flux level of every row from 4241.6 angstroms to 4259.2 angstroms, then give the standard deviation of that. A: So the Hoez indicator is 1.3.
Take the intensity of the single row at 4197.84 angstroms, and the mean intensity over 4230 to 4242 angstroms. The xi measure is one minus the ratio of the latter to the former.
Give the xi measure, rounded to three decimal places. 0.010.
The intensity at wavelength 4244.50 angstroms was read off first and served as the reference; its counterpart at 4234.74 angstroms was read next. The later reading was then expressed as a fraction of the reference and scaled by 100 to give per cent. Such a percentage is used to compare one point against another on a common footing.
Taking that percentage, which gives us 94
